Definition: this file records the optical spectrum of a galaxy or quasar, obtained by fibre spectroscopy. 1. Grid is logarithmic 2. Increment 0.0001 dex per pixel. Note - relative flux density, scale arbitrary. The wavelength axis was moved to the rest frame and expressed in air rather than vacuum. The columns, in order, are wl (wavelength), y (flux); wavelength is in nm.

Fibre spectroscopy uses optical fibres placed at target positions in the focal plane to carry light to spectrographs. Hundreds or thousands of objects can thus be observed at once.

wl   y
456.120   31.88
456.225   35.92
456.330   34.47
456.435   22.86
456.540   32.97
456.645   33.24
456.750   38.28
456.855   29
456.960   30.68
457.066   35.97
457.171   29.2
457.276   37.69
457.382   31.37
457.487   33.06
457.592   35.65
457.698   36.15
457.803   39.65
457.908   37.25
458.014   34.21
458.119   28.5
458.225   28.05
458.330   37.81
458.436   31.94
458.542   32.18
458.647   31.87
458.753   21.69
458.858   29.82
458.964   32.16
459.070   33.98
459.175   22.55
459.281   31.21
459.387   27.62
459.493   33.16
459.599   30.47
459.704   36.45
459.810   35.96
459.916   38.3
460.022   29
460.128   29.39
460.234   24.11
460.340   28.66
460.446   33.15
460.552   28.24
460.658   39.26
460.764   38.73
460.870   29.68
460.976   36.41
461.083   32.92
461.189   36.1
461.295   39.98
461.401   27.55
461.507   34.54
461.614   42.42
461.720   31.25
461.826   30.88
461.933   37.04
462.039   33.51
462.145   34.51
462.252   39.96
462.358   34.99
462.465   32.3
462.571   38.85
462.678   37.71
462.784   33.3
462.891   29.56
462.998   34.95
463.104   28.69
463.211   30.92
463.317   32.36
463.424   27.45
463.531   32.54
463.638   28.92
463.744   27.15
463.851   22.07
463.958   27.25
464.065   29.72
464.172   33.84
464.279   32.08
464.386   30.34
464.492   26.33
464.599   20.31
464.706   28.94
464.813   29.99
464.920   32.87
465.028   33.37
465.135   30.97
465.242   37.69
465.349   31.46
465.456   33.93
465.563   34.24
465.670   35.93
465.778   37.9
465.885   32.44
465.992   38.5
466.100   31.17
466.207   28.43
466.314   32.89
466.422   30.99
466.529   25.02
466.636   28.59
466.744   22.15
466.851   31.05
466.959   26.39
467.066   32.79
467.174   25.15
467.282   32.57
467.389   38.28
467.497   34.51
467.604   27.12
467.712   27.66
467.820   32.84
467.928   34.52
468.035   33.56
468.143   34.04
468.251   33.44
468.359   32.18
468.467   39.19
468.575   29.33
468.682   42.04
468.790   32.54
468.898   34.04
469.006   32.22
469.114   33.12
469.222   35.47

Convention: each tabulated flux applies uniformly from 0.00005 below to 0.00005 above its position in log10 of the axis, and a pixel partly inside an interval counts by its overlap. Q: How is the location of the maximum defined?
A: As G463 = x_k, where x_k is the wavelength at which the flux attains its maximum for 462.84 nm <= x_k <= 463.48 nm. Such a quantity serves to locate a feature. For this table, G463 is 462.998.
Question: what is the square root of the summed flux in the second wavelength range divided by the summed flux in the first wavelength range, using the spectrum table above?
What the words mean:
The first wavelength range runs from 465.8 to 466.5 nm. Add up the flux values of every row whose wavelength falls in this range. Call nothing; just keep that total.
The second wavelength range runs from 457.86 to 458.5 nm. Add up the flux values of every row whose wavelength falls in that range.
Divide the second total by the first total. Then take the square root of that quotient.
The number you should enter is 1.01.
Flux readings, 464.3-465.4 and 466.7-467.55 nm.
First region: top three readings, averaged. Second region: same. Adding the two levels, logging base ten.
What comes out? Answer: 1.84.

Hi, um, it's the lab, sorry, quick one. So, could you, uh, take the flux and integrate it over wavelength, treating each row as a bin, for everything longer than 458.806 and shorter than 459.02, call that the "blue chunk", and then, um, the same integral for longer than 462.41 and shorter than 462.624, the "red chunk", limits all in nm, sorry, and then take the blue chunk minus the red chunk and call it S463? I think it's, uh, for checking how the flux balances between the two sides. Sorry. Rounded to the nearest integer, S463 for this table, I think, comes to -1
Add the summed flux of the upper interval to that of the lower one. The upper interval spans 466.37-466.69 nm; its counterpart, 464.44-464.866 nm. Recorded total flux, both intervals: 190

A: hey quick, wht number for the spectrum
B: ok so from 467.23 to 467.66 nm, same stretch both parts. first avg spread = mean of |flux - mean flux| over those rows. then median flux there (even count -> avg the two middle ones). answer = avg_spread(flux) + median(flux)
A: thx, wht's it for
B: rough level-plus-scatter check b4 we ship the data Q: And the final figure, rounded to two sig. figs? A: 37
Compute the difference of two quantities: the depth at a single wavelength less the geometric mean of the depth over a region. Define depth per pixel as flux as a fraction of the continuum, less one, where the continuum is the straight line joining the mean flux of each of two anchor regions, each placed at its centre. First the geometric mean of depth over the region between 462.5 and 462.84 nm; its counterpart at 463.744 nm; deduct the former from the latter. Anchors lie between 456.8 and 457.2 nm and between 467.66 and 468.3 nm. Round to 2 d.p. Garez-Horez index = -0.27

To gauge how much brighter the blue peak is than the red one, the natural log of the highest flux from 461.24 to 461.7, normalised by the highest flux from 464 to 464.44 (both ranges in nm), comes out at 0.23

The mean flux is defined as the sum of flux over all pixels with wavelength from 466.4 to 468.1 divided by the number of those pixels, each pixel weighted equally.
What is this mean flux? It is 30.2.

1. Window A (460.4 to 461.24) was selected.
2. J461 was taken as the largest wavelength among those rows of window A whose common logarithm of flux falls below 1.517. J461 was 460.870 nm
